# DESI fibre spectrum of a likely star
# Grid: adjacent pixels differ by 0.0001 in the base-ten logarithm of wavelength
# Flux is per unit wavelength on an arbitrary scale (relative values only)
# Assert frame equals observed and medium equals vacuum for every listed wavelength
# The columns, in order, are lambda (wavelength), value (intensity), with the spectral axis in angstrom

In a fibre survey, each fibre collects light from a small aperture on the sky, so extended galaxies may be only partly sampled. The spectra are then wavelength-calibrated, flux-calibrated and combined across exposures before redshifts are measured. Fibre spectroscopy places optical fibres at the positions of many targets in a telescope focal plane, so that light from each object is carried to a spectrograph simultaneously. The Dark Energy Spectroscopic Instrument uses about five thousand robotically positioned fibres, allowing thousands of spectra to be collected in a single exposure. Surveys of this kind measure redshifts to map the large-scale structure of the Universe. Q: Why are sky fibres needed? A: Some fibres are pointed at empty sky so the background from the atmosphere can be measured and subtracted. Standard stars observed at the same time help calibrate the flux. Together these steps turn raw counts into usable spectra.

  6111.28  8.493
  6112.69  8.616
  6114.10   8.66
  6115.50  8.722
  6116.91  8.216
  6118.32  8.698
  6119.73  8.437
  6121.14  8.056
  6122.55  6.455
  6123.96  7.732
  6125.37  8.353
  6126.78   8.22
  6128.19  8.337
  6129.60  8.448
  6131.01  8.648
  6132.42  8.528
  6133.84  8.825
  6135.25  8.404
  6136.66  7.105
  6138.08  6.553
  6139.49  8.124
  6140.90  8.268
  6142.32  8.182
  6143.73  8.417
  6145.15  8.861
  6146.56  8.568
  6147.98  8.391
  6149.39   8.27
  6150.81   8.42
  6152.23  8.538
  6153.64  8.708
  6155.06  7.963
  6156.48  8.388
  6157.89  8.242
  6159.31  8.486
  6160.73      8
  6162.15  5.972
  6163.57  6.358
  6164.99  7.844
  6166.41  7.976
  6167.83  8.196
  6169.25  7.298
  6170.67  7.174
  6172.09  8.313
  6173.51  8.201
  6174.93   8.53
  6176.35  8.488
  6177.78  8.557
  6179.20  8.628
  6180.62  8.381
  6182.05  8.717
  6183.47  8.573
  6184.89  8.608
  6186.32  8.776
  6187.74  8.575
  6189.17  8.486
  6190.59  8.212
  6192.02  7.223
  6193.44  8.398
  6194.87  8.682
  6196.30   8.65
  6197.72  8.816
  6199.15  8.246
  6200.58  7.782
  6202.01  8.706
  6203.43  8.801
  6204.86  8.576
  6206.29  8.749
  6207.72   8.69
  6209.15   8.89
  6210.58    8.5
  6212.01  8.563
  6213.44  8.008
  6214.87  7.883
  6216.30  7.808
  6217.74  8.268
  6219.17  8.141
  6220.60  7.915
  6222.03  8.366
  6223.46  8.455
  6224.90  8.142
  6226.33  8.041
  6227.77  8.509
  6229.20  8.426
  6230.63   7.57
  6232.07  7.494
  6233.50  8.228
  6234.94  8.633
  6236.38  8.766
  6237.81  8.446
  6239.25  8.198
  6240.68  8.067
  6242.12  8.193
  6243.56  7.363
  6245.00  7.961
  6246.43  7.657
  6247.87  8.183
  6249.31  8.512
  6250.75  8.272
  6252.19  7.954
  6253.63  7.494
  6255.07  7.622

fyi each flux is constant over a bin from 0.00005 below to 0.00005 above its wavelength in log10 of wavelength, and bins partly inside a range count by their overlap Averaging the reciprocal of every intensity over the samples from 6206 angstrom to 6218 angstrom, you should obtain 0.120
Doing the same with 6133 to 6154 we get 0.122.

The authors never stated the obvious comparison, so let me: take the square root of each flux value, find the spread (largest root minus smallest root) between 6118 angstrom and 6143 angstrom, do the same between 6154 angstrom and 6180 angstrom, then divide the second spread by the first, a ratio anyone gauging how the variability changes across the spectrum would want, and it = 1.15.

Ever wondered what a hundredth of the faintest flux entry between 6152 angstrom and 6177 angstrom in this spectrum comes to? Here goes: 0.060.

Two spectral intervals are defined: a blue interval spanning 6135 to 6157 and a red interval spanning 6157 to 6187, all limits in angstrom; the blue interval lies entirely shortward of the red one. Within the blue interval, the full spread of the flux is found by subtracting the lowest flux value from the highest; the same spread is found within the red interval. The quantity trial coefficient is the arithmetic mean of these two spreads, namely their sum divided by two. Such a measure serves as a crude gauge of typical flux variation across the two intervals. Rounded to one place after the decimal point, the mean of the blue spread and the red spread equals 2.6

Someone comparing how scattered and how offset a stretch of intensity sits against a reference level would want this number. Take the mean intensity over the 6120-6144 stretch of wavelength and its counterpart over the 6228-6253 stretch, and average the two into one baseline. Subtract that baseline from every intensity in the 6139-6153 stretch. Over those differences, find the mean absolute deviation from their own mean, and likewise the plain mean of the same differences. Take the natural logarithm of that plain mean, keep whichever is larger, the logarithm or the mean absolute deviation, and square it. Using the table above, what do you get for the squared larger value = 0.02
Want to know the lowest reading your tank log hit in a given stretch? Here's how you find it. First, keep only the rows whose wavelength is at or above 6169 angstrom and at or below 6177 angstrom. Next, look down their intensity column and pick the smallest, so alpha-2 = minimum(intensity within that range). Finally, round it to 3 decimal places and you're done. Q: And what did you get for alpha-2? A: 7.174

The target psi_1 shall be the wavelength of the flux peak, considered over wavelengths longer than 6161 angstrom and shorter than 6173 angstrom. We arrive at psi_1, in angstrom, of 6172.09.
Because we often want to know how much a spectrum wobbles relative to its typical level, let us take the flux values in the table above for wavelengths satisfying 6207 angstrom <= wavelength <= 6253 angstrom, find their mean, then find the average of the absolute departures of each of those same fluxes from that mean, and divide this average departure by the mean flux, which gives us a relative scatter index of 0.036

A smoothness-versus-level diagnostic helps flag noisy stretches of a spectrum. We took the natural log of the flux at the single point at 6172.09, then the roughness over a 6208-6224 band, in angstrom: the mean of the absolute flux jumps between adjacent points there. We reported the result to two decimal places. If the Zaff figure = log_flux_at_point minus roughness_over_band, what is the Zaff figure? 1.86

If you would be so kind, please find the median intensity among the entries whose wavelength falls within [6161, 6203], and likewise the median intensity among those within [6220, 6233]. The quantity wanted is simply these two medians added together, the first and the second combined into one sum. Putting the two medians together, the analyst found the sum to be 16.5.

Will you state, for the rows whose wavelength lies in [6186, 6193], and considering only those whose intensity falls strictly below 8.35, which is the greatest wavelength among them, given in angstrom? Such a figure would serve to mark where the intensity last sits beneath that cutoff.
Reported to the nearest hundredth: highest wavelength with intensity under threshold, 6192.02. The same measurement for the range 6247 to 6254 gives 6253.63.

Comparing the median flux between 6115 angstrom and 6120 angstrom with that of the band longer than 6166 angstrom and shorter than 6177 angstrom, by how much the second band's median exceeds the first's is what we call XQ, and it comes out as -0.37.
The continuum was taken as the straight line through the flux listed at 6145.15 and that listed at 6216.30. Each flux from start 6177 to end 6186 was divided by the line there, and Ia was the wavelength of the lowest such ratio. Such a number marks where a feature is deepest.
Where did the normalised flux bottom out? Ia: 6180.62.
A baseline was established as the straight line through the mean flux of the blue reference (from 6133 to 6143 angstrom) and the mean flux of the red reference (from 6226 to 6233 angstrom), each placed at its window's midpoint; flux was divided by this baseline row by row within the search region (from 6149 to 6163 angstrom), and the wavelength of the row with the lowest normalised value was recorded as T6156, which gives 6162.15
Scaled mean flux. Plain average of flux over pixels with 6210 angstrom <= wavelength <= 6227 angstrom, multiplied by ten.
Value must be 81.7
